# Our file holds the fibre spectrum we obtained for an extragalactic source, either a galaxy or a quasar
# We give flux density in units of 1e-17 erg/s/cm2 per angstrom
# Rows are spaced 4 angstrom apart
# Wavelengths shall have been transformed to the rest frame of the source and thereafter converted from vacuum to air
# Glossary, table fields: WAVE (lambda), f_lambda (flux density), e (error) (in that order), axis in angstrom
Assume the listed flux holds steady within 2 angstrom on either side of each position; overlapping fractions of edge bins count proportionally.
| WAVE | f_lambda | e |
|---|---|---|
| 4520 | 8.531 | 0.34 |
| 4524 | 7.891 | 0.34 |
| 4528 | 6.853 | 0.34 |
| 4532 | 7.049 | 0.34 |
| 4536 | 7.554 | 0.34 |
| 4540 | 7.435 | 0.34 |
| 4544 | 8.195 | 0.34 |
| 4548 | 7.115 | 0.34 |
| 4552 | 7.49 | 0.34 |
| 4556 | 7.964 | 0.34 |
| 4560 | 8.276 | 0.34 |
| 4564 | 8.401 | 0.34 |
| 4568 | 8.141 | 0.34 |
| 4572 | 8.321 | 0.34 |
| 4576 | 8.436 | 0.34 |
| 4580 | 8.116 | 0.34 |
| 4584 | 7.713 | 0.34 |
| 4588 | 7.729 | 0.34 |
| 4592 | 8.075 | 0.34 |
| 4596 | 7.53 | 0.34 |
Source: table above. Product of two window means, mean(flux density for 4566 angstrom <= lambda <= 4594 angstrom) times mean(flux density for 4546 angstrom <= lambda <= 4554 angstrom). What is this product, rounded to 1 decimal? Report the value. 59.0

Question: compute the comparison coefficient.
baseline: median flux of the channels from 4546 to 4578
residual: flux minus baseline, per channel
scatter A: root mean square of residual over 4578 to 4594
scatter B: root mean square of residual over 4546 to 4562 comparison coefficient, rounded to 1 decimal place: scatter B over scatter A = 1.9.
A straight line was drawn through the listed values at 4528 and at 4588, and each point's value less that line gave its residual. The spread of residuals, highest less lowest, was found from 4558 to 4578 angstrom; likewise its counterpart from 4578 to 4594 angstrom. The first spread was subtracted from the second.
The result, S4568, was 0.19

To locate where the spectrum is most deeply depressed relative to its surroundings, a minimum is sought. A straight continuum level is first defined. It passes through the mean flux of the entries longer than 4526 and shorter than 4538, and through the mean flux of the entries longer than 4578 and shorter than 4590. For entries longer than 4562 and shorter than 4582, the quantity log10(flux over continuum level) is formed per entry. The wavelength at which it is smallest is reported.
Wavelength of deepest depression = 4580 angstrom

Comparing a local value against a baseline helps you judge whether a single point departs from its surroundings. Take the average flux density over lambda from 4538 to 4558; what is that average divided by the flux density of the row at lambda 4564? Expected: 0.91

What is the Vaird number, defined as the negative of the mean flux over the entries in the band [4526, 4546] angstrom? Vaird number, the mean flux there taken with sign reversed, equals -7.42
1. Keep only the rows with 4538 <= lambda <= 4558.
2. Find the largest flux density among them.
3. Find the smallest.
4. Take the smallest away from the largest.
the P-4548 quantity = 1.1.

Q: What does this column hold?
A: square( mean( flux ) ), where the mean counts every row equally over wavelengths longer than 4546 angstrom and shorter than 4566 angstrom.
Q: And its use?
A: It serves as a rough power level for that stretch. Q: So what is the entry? 62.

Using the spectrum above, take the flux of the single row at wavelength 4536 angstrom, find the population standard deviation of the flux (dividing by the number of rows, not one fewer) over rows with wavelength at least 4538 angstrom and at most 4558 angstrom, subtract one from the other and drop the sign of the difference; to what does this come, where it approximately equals 7.2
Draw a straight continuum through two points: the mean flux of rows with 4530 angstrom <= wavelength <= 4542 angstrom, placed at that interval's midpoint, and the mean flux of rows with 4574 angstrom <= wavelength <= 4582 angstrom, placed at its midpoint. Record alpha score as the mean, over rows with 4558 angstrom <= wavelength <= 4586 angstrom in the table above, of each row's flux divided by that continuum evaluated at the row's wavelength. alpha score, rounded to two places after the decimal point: 1.01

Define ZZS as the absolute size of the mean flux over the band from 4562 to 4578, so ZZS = 8.32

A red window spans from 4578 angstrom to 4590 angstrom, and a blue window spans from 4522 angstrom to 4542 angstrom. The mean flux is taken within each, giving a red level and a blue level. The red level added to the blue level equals 15.2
